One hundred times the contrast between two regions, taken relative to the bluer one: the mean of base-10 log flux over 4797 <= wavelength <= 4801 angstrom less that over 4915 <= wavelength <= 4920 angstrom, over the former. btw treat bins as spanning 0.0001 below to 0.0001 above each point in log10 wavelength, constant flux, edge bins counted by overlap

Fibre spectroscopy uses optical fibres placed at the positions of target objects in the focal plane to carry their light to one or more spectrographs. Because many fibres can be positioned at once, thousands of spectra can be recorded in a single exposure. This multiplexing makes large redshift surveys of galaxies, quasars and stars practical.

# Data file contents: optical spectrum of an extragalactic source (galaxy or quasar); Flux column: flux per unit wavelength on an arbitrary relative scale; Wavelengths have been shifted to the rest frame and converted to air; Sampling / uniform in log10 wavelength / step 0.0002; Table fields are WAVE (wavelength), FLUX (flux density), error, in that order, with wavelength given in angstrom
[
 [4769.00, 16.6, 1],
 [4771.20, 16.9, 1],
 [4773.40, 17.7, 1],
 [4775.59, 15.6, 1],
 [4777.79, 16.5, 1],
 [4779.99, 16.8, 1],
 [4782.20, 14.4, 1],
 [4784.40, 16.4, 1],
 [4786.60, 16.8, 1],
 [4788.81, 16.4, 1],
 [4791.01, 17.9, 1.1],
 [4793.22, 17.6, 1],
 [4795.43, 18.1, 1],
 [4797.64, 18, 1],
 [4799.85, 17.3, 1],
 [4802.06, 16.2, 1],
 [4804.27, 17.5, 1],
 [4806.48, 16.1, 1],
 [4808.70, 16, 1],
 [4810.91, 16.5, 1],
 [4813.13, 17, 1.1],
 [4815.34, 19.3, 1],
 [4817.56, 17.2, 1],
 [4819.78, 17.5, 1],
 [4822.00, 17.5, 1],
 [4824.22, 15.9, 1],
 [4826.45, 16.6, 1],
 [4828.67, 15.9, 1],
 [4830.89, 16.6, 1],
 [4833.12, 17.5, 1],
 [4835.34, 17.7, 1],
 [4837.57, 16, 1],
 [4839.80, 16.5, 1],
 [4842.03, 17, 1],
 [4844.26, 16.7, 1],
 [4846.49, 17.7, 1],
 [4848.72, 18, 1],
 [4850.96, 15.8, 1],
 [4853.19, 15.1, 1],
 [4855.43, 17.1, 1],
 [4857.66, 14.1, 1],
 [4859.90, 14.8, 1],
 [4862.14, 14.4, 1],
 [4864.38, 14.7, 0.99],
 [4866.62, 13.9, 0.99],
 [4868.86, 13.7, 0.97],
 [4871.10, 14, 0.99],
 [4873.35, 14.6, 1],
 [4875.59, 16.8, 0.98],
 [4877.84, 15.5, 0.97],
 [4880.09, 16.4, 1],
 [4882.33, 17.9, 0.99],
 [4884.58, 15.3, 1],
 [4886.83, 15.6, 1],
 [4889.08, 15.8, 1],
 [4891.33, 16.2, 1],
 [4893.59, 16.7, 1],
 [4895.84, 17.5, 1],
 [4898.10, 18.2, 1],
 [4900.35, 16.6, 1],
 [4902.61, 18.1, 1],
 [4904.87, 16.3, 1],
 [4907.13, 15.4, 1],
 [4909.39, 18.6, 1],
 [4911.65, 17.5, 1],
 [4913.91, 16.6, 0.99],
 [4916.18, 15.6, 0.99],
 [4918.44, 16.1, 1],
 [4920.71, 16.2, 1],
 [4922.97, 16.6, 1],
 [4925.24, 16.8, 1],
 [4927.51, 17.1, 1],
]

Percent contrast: 4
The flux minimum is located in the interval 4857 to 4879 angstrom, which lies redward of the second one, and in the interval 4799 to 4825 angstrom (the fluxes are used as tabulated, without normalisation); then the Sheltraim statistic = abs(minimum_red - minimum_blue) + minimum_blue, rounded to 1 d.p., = 18.1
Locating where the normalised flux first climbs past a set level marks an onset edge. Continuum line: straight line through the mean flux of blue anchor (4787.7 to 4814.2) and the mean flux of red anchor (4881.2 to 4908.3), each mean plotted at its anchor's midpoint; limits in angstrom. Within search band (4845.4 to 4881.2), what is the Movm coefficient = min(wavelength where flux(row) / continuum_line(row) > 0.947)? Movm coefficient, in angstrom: 4846.49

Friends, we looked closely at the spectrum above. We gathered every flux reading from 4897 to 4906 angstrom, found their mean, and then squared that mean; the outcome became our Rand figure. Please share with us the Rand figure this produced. 299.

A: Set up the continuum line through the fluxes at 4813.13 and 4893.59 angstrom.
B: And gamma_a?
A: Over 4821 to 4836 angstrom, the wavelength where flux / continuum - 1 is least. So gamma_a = 4824.22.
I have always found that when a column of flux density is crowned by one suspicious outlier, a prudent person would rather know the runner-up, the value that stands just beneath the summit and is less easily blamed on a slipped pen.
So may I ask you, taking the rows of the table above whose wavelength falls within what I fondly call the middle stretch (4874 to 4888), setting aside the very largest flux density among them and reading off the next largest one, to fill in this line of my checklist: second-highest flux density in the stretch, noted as 16.8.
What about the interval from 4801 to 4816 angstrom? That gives 17.5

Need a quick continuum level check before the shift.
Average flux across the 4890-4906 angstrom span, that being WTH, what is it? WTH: 17.1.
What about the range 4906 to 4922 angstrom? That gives 16.6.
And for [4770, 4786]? 16.3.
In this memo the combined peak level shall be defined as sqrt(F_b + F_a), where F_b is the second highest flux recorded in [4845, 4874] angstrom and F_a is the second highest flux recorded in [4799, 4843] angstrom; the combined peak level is 5.95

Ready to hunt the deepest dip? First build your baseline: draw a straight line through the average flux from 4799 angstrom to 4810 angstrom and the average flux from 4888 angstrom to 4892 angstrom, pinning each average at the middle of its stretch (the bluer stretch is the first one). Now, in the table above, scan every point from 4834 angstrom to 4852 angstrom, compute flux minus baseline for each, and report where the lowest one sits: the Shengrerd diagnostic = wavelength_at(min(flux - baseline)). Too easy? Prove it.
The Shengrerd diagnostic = 4850.96 angstrom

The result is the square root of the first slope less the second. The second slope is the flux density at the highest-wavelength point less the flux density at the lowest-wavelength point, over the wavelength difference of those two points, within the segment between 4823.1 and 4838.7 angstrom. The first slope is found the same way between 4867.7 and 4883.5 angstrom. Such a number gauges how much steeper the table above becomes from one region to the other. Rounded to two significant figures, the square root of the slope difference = 0.55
